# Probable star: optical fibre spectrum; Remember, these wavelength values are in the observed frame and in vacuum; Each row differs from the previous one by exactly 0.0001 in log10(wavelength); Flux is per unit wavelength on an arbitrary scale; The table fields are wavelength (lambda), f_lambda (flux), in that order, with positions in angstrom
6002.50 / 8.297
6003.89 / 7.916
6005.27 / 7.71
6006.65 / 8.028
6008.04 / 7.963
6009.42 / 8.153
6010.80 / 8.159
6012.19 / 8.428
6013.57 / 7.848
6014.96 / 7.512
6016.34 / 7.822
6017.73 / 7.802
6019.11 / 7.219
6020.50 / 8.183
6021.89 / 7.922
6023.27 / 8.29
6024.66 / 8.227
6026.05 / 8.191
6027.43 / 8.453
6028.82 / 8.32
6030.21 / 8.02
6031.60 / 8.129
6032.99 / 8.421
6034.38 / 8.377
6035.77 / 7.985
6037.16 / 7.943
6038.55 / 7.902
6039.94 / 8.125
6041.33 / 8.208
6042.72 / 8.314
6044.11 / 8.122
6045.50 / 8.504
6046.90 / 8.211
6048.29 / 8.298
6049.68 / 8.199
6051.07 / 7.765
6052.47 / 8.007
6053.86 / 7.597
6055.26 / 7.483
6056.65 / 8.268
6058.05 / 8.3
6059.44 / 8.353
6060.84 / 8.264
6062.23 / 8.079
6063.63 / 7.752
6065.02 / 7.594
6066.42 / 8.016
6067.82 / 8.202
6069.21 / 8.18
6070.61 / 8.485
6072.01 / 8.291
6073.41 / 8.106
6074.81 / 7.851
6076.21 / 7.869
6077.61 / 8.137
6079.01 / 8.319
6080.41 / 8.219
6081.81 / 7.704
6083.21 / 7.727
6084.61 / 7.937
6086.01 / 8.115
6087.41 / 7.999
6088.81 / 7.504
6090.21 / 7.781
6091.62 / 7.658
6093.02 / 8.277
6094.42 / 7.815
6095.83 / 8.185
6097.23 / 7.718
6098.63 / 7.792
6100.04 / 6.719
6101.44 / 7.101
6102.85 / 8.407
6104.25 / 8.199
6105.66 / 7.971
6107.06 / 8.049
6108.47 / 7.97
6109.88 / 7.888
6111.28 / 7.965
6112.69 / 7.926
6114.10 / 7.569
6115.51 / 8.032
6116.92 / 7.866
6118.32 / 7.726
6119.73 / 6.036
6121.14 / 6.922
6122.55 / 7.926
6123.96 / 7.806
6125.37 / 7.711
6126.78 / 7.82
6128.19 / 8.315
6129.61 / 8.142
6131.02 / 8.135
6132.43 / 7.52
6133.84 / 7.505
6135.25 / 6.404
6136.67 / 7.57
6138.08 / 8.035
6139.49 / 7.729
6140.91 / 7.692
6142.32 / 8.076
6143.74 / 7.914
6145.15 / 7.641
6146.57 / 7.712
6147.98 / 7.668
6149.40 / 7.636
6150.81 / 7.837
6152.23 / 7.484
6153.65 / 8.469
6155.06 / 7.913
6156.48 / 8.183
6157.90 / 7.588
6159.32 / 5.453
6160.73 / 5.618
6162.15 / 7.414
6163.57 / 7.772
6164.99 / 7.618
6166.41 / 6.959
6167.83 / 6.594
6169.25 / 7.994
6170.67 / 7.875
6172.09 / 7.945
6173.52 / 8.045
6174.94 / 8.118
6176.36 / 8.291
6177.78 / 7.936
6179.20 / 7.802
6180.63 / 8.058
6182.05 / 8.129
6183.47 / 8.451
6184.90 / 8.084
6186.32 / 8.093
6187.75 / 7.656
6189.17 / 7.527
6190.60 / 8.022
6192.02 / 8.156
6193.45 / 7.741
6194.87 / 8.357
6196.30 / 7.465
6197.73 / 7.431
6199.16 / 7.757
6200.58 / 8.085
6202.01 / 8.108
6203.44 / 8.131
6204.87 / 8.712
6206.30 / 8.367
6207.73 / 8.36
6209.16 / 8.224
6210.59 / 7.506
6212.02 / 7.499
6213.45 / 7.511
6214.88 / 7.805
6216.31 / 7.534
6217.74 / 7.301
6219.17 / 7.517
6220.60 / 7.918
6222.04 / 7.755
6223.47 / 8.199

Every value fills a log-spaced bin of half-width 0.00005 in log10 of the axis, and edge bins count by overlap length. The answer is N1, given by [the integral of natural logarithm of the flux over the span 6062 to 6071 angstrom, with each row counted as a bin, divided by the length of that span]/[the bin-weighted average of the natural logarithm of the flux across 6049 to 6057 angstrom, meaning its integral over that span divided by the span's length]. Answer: 1.01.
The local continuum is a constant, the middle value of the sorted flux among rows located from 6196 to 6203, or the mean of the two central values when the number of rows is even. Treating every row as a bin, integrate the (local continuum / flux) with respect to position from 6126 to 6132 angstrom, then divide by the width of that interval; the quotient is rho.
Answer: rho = 0.9612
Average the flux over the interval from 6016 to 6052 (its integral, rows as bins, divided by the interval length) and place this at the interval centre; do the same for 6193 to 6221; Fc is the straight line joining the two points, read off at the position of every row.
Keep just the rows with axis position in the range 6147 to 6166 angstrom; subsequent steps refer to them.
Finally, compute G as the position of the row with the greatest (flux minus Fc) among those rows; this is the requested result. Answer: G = 6153.65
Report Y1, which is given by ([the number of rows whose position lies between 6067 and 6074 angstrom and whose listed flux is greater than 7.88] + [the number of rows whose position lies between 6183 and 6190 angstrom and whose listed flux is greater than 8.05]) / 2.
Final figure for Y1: 4.0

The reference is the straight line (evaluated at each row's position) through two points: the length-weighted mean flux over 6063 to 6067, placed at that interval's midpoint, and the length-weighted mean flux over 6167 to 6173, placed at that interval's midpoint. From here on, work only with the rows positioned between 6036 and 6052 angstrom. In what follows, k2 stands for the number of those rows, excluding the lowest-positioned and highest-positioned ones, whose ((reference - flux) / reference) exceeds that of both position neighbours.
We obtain 3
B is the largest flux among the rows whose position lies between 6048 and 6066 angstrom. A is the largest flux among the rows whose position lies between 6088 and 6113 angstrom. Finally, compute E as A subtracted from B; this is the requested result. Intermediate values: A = 8.407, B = 8.353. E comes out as -0.05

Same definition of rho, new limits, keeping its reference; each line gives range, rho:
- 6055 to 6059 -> 0.9609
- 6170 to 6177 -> 0.9629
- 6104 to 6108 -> 0.9629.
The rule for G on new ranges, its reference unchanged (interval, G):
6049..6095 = 6070.61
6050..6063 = 6059.44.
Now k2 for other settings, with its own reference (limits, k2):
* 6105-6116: 2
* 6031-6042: 1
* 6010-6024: 3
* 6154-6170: 2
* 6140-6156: 3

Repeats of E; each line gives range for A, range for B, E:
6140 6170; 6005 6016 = -0.04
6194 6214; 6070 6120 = -0.23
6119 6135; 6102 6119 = 0.09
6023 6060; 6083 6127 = -0.10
